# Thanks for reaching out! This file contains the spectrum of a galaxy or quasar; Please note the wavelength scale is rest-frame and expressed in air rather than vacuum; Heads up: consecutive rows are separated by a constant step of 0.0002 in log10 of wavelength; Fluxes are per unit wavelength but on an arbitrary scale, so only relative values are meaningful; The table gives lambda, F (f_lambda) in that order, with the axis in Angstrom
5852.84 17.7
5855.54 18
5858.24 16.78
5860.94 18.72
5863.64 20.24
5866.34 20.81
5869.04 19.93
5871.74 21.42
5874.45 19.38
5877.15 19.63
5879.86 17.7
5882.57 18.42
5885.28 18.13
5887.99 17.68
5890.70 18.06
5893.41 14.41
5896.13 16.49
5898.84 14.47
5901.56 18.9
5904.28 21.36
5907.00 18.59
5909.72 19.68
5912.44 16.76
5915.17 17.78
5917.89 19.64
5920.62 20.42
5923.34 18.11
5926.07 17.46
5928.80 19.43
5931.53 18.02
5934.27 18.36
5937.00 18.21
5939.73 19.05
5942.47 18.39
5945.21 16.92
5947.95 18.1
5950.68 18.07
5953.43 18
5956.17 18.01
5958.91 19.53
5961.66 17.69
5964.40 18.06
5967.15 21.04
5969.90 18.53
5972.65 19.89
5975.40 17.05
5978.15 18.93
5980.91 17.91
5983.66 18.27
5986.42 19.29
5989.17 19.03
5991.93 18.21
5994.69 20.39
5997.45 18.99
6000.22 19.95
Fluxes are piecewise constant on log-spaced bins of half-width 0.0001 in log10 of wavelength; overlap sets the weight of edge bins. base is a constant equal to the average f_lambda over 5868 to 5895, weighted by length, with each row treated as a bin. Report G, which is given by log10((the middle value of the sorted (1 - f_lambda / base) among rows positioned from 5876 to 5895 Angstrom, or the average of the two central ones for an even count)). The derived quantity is -1.69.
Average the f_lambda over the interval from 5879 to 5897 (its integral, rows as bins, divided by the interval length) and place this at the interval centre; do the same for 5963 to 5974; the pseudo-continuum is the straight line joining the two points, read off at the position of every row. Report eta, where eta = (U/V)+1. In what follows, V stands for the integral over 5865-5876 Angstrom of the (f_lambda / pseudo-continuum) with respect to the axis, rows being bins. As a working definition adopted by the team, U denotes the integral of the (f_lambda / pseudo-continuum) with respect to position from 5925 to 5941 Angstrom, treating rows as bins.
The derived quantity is 2.20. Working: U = 16.0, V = 13.3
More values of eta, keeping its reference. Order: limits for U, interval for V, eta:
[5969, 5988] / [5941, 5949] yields 3.37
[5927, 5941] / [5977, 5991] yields 2.07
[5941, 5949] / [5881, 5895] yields 1.54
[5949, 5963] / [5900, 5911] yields 2.11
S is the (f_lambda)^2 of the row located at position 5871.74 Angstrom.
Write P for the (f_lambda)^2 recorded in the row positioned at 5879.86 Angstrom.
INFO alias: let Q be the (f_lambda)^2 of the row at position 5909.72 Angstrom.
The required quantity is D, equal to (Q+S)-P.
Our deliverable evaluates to 533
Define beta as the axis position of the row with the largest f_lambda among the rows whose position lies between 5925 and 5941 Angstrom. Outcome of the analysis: 5928.80 Angstrom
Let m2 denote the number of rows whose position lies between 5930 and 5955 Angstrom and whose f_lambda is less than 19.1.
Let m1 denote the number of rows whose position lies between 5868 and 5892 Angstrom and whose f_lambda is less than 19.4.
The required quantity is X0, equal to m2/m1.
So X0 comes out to 1.50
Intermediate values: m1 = 6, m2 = 9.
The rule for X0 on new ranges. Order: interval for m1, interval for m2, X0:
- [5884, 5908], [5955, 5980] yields 0.75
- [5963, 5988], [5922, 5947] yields 1.14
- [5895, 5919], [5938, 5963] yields 1.33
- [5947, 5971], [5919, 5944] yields 1.00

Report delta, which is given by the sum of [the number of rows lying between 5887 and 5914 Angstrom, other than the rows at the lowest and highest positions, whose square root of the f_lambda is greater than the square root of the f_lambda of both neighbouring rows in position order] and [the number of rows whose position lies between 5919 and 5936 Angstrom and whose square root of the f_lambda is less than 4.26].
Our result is 7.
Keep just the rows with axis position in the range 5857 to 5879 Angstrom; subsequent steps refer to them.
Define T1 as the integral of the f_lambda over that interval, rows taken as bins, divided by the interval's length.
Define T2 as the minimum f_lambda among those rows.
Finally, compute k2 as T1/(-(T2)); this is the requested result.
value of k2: -1.17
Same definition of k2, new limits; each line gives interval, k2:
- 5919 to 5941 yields -1.07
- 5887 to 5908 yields -1.21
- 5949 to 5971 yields -1.05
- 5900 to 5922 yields -1.14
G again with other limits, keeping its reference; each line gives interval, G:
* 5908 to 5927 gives -1.75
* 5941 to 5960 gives -1.70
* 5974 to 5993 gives -2.03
